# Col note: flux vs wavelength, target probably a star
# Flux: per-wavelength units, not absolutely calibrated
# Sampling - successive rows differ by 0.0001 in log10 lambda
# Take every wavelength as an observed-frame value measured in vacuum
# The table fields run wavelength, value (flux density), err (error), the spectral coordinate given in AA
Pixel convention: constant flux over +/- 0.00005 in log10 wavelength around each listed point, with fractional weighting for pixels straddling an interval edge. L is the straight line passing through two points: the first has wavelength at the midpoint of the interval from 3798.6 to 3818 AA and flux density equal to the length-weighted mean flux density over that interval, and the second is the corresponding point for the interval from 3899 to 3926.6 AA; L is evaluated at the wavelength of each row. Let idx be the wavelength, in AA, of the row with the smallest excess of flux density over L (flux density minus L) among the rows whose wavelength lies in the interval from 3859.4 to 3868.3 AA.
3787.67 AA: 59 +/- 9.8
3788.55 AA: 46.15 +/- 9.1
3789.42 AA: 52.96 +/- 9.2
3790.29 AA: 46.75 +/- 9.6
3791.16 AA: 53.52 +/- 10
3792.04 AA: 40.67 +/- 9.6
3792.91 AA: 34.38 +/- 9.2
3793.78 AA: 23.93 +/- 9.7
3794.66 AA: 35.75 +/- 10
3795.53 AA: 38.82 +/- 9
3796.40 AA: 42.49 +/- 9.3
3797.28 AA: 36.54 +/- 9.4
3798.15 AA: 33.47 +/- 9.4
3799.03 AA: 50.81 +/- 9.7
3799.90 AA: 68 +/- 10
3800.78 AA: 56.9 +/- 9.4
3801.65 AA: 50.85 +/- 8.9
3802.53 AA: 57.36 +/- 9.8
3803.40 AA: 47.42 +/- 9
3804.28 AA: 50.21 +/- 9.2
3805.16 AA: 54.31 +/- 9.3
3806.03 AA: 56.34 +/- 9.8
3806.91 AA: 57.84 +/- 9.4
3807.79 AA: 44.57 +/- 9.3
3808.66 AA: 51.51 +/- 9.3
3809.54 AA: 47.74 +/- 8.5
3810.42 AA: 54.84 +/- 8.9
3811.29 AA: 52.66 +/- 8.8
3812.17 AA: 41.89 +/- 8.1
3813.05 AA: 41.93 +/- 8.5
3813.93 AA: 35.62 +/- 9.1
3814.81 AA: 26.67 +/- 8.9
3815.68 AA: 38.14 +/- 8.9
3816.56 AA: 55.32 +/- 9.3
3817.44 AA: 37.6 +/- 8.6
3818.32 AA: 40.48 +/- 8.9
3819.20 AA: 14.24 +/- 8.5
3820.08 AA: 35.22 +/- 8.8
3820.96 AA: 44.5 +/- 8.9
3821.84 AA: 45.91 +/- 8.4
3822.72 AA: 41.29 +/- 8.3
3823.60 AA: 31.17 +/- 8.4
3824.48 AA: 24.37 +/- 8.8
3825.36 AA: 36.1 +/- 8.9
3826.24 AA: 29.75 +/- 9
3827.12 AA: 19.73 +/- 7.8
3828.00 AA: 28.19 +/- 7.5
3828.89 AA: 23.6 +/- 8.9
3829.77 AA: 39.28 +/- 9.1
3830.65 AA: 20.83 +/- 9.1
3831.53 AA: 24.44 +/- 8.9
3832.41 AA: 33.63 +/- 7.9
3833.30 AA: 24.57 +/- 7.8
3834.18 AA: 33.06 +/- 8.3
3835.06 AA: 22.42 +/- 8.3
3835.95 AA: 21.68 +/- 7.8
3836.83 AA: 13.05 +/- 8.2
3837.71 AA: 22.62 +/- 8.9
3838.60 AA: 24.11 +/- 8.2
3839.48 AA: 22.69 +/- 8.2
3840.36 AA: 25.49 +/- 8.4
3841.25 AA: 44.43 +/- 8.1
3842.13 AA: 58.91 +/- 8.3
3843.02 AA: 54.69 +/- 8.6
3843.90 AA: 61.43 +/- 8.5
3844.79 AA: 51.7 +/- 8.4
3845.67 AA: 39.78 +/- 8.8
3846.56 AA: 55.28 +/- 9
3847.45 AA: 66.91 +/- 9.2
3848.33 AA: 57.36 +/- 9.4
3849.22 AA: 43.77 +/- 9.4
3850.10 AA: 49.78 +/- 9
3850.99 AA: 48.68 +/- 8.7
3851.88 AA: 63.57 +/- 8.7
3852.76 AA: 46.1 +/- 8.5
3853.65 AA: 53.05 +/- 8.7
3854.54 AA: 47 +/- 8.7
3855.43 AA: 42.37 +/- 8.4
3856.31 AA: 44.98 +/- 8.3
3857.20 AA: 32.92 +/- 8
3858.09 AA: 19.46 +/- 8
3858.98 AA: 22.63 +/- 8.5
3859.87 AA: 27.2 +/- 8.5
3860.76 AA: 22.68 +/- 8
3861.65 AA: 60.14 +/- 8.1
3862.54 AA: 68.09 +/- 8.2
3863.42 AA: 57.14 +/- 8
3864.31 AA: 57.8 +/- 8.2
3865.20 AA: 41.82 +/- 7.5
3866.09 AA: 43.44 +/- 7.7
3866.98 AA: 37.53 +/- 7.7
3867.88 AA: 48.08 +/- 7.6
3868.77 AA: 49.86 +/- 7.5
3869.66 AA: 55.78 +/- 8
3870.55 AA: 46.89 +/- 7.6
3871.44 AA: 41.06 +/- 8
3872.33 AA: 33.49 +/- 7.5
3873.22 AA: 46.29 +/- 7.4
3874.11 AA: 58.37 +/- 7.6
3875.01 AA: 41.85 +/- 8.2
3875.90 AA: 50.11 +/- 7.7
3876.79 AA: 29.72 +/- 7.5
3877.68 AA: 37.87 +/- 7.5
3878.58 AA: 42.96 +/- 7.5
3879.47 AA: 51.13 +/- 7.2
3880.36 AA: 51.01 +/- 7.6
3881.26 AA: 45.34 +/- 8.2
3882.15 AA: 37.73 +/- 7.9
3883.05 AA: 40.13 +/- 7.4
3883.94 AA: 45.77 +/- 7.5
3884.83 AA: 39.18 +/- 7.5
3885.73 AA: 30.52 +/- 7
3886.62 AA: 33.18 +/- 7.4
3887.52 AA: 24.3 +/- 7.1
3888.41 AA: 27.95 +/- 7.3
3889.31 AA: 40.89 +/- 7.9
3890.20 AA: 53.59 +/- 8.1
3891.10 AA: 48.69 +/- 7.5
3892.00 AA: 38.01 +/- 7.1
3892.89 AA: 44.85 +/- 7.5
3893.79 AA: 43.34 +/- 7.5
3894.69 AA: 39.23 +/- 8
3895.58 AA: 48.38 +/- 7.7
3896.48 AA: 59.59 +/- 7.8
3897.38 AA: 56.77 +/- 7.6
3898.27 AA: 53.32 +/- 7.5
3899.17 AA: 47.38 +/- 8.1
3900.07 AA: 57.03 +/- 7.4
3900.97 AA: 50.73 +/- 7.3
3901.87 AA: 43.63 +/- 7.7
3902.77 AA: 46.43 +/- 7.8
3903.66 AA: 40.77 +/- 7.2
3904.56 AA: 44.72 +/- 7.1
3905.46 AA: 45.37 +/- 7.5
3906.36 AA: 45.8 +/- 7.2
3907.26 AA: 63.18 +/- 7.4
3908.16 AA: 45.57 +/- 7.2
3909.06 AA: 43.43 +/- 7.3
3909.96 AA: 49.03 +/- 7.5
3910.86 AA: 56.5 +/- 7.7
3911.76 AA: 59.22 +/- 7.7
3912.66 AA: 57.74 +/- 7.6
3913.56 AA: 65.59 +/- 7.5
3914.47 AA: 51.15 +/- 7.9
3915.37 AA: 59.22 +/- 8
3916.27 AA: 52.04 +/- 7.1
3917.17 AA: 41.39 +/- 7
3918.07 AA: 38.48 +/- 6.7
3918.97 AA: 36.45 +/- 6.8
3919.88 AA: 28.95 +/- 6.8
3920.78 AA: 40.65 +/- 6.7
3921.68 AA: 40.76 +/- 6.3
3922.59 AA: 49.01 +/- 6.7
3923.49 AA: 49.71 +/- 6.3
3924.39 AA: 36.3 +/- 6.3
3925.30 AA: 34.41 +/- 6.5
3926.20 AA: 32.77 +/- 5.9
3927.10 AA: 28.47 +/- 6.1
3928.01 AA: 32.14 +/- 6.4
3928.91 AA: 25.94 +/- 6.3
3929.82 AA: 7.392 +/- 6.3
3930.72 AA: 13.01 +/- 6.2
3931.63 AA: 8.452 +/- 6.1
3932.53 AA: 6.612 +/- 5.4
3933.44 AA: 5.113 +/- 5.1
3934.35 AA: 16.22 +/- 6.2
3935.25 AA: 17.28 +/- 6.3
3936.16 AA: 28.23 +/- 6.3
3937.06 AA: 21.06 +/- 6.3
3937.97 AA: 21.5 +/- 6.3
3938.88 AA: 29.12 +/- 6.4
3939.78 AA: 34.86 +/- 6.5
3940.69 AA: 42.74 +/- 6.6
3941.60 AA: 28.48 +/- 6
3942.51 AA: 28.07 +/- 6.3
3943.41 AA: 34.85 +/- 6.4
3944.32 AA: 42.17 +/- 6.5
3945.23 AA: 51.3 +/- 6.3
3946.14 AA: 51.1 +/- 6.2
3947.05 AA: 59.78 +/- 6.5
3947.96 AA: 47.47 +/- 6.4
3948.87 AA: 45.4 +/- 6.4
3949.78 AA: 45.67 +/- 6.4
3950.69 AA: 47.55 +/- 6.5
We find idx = 3860.76 AA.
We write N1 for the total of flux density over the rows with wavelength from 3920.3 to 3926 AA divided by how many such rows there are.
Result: 42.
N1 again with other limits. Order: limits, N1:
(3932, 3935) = 9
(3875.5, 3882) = 44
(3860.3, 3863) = 50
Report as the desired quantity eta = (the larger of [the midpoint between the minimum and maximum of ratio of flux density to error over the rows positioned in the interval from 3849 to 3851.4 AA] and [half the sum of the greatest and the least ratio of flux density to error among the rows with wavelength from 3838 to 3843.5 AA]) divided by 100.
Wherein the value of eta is 0.051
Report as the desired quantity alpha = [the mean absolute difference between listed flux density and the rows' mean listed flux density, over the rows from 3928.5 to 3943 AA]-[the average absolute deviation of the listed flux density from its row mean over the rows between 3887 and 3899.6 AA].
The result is 1.2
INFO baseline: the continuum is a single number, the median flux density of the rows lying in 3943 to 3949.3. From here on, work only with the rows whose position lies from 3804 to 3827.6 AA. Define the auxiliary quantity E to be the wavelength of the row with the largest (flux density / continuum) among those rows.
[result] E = 3806.91 AA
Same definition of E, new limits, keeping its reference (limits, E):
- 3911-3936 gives 3913.56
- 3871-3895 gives 3874.11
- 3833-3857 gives 3847.45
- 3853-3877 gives 3862.54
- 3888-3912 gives 3907.26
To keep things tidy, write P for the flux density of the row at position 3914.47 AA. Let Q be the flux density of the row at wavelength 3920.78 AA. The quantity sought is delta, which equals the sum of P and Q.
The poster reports 92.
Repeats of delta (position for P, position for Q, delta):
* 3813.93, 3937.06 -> 57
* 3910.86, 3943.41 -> 91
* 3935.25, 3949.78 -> 63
